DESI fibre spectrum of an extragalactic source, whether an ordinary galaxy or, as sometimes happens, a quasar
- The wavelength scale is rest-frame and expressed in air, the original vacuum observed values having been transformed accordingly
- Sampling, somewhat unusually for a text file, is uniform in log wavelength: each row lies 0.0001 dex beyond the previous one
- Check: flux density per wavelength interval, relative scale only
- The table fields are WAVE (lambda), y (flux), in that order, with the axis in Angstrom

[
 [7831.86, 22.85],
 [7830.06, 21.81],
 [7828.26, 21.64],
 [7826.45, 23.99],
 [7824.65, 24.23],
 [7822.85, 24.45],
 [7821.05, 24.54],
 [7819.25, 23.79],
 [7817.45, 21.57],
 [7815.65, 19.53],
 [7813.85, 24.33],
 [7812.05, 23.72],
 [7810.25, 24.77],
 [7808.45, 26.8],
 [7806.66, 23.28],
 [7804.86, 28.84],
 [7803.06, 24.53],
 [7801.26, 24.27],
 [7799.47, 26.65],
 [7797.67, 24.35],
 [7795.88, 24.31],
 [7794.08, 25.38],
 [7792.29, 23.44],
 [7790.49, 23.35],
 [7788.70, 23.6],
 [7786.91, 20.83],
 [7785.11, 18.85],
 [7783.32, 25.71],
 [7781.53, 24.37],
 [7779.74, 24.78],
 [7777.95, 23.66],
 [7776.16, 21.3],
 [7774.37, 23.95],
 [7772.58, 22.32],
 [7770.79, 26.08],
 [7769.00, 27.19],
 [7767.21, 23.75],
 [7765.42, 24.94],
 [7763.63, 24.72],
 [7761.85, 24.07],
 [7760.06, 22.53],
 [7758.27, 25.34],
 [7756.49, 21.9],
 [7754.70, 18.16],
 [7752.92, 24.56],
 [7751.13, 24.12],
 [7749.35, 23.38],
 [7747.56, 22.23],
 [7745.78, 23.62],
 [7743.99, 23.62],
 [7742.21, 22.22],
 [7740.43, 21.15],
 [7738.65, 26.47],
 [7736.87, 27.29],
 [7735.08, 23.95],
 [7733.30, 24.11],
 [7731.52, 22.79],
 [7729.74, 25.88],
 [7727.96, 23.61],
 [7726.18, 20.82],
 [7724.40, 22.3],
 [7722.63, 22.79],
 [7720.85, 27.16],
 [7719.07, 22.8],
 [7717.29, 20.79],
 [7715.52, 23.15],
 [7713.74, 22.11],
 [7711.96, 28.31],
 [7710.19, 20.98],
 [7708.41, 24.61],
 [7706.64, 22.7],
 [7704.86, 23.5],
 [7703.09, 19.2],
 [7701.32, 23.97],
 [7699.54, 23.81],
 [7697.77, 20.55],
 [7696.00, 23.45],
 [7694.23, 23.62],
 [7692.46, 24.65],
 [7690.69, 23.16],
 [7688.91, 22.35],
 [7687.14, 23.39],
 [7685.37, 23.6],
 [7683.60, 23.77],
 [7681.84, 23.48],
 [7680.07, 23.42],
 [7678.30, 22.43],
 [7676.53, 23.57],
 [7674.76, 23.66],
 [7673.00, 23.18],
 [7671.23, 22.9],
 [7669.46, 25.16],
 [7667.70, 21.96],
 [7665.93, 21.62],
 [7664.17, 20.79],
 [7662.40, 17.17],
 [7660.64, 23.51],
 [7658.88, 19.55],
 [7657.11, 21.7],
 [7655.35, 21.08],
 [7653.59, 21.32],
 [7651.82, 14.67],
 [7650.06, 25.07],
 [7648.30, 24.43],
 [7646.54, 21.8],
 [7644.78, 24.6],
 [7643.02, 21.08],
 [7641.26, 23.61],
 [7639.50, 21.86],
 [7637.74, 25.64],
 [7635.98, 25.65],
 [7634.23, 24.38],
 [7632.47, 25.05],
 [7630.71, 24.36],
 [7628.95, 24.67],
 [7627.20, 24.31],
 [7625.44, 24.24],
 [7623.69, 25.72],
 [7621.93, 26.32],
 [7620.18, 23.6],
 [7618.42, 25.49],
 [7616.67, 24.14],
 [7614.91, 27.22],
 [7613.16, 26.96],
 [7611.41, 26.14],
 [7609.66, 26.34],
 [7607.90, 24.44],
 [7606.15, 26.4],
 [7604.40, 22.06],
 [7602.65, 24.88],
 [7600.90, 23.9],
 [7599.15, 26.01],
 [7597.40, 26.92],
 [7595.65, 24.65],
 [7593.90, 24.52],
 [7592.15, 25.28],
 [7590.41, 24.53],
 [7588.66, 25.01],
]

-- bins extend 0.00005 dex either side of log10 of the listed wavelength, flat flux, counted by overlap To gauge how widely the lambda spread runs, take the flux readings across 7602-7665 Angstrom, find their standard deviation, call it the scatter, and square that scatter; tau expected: 7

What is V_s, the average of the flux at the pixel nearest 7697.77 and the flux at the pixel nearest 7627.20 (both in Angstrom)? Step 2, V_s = 22.4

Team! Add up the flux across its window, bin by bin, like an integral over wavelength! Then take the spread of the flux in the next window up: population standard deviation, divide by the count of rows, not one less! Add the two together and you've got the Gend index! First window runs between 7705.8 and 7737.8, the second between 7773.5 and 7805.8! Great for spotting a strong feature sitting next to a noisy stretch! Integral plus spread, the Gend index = 760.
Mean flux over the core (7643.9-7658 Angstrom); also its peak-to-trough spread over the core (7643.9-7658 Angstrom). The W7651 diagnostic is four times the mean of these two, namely 64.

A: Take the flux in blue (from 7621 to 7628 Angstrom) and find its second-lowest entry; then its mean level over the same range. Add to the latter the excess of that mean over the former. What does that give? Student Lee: 26.0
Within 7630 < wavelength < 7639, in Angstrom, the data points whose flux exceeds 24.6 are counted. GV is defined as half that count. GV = 1.5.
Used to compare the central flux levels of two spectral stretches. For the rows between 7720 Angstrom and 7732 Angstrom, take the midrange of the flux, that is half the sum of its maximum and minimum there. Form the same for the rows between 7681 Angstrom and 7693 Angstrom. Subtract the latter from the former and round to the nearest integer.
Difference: 0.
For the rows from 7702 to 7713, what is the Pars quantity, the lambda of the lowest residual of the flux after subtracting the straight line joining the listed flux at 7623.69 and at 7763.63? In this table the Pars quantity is 7703.09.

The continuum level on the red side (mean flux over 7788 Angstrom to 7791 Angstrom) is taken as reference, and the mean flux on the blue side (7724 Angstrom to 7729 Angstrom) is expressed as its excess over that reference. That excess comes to -1.2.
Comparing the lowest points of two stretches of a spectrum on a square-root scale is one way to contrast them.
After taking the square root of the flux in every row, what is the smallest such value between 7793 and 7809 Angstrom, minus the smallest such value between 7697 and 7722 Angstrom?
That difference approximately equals 0.4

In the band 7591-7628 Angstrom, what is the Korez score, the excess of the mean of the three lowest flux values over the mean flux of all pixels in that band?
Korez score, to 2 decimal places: -2.03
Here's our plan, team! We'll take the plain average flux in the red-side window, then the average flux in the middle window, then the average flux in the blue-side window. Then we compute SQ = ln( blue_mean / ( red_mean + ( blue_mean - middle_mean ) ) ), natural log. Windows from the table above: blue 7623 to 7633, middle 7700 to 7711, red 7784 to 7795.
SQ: -0.003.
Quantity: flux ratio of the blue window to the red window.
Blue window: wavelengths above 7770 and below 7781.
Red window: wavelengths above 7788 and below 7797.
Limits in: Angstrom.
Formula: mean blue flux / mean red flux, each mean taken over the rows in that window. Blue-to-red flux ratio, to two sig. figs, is 0.99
